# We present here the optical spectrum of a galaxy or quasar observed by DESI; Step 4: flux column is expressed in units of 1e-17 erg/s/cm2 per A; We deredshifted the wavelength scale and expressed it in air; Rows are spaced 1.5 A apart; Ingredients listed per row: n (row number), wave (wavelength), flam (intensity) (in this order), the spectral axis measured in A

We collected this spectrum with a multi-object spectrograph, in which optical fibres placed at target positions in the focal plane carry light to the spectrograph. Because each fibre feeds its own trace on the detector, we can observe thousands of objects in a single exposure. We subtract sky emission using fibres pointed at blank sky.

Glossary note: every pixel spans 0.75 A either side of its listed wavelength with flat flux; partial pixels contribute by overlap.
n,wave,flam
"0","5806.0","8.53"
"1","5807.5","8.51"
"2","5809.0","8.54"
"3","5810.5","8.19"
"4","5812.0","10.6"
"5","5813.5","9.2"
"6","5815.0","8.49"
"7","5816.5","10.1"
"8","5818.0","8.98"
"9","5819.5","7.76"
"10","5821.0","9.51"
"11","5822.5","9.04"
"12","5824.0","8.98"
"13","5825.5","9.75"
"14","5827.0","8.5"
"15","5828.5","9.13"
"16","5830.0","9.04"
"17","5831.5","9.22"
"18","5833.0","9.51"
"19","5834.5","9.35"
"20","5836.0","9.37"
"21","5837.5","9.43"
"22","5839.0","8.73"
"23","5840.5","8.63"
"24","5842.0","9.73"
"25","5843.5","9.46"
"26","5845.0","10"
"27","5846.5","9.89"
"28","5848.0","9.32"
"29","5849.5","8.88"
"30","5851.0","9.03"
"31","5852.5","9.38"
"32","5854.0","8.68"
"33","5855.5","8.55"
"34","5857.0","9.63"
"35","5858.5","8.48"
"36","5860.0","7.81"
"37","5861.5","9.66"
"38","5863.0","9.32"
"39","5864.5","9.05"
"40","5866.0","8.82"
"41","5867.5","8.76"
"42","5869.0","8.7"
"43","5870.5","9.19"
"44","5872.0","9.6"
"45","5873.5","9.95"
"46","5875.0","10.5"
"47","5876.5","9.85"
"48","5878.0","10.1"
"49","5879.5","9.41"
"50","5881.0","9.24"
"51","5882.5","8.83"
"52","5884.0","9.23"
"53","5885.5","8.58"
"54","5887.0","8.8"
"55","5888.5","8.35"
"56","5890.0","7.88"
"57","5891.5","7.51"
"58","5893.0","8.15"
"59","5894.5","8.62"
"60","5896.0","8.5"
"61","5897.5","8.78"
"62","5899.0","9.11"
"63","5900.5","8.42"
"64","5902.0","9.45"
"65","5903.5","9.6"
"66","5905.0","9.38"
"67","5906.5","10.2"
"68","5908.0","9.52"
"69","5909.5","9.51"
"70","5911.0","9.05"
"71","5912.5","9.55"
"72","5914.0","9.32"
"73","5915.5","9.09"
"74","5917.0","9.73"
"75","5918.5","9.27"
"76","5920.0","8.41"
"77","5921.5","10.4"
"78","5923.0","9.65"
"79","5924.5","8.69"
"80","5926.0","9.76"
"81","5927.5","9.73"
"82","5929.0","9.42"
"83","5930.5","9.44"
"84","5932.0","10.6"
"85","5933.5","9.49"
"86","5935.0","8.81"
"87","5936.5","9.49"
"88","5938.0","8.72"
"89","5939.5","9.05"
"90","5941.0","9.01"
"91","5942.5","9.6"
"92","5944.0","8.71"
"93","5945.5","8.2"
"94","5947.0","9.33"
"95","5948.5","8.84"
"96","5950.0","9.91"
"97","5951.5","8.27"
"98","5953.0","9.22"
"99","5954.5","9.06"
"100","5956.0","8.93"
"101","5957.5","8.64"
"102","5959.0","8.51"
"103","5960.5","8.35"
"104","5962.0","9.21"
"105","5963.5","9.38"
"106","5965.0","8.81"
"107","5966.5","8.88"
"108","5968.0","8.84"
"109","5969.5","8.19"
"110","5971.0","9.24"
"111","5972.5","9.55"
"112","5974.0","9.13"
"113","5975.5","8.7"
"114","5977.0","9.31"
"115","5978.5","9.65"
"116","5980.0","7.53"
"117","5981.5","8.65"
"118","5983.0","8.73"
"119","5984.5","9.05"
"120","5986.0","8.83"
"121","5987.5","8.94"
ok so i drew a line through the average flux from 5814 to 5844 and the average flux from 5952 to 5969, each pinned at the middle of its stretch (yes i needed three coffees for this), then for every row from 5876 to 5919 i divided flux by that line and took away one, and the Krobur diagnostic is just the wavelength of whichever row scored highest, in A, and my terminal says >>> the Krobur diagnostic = 5906.5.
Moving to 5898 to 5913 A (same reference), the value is 5906.5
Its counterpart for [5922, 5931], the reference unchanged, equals 5926.0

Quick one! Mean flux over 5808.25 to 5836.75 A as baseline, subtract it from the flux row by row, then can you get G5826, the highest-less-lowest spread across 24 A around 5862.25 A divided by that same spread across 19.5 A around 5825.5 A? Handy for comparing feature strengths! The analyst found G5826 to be 0.91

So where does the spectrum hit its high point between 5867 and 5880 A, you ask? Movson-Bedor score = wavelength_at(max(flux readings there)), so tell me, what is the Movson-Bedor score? 5875.0 A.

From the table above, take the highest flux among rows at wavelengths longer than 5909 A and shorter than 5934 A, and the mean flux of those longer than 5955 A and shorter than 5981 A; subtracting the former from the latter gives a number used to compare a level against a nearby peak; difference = -1.73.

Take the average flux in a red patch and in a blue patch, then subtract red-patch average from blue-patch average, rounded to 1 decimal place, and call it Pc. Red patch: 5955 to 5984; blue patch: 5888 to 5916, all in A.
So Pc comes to 0.1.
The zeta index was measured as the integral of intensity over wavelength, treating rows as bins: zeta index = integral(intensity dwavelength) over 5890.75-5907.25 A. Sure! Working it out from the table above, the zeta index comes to 147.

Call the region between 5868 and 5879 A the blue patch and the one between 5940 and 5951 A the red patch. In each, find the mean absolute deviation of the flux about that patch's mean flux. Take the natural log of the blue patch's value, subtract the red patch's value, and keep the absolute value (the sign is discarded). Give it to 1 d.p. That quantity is 1.2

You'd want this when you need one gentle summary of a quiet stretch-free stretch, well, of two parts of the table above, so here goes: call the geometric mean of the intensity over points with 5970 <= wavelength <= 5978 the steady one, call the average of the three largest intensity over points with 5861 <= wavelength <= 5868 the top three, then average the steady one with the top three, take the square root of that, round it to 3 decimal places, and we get 3.043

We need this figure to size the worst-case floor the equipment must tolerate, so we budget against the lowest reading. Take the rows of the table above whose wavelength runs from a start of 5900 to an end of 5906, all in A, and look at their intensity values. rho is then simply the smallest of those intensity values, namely 8.42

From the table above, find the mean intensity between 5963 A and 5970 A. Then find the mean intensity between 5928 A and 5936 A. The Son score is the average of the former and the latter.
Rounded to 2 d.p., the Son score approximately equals 9.19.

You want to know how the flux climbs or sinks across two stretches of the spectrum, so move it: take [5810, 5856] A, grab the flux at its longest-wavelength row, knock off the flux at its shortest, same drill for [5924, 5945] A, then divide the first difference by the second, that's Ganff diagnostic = 18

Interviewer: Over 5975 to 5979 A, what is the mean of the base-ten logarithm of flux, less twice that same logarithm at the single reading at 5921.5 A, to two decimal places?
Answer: -1.07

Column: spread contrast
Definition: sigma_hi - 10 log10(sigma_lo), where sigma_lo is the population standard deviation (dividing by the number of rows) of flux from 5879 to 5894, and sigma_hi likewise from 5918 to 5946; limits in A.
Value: 2.9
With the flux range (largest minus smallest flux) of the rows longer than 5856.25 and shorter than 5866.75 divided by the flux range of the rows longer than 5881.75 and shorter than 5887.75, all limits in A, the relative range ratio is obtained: 2.8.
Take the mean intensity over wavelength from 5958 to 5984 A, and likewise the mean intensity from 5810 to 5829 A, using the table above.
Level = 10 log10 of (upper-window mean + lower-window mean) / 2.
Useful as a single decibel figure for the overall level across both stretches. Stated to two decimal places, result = 9.53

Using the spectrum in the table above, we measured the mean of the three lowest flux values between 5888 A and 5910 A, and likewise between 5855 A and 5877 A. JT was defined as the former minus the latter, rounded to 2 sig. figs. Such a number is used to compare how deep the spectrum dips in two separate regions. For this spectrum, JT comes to -0.43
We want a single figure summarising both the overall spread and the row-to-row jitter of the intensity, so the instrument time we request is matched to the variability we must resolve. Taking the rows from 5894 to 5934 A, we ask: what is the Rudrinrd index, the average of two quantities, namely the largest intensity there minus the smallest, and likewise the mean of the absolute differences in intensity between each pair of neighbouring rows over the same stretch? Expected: 1.39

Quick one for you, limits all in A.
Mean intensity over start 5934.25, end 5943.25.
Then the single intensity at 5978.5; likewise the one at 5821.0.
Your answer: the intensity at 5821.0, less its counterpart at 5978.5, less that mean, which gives -9.3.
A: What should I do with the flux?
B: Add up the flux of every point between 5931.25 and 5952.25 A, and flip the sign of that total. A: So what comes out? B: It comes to -128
